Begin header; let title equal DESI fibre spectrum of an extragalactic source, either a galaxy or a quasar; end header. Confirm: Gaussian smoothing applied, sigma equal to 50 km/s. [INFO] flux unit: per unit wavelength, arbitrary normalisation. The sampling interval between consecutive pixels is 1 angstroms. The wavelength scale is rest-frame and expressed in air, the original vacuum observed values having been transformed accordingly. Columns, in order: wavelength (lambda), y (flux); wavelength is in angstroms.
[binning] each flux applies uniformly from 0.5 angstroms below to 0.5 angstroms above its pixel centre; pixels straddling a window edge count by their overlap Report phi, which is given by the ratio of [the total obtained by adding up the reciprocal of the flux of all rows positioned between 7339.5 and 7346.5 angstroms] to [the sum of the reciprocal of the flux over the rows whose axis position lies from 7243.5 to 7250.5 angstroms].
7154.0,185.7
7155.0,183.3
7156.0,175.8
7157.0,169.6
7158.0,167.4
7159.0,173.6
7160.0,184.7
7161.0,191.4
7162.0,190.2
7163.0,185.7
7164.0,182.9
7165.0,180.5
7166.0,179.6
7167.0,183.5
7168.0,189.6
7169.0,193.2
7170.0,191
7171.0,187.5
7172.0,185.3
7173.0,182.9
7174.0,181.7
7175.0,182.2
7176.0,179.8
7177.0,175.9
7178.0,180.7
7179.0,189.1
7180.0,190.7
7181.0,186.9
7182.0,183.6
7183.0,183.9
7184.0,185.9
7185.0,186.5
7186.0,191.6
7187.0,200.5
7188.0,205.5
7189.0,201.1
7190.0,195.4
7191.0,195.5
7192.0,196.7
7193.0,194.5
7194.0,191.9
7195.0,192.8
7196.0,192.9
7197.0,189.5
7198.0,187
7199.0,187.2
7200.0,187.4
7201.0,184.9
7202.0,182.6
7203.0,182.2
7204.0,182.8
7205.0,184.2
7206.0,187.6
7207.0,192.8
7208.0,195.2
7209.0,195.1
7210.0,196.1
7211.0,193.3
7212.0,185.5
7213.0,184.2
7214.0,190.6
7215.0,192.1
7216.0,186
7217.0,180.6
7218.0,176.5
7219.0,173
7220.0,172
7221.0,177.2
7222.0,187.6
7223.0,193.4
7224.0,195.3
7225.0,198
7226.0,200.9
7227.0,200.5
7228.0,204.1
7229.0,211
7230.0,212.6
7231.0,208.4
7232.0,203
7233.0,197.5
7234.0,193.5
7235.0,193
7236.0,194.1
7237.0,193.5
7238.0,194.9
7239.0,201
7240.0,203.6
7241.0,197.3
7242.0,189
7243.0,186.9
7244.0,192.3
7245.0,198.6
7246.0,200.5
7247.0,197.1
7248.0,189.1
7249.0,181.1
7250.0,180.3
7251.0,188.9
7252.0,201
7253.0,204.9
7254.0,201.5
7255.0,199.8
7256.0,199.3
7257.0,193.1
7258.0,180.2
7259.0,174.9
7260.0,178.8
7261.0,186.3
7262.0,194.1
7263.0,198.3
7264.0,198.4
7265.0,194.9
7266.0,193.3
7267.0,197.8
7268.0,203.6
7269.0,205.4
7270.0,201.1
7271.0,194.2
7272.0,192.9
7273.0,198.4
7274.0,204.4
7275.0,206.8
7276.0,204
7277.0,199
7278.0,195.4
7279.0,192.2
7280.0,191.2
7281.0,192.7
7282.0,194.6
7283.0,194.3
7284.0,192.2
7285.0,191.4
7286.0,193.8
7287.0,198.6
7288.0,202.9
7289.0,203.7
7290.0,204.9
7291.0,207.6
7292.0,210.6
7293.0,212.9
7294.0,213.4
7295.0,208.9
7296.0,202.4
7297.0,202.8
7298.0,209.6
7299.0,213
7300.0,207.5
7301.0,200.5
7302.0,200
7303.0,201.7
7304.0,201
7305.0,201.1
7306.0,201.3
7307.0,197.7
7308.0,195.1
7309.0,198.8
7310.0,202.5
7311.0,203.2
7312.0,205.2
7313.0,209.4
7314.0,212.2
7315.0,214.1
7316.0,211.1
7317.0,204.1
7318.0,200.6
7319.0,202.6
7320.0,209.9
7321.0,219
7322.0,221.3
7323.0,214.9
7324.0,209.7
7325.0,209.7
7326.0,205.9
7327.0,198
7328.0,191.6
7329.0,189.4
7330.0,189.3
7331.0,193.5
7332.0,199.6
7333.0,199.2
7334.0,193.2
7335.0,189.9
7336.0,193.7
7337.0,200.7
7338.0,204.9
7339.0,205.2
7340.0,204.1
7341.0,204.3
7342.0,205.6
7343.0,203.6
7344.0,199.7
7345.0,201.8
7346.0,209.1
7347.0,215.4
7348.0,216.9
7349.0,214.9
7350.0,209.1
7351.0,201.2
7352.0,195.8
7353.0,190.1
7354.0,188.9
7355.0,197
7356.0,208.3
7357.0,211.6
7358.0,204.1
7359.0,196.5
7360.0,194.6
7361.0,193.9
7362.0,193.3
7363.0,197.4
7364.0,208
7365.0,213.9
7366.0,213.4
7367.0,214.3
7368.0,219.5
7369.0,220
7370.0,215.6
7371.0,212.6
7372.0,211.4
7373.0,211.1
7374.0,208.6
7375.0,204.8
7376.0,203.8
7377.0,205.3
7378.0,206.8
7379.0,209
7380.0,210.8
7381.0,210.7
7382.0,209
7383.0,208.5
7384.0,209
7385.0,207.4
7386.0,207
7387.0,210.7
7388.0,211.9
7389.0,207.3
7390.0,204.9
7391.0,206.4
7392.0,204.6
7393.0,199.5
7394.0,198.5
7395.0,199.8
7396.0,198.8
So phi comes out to 0.9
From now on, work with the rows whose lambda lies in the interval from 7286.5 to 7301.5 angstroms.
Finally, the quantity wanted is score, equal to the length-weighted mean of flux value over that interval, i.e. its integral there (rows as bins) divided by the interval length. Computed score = 206.6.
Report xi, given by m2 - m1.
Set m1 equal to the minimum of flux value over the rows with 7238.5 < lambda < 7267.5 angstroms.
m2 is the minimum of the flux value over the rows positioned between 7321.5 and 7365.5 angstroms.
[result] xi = 14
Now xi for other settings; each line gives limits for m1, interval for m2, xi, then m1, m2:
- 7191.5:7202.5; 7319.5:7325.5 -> 27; 182.6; 209.7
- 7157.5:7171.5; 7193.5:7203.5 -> 15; 167.4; 182.2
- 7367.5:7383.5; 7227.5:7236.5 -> -11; 203.8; 193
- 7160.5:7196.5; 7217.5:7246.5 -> -4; 175.9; 172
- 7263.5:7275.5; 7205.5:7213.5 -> -9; 192.9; 184.2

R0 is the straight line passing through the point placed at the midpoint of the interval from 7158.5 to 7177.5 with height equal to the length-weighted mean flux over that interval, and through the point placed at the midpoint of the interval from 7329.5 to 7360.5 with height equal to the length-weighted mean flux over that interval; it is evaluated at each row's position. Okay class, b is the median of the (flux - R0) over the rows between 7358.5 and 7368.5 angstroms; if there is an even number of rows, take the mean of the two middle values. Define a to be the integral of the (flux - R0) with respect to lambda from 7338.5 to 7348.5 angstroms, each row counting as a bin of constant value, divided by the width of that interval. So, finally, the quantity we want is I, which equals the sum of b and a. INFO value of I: 4.9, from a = 5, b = 0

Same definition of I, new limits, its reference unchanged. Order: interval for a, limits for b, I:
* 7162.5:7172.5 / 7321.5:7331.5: 4.0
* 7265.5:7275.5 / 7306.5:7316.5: 11.7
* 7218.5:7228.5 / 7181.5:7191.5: 7.9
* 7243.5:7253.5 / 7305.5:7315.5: 6.2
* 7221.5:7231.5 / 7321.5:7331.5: 13.6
